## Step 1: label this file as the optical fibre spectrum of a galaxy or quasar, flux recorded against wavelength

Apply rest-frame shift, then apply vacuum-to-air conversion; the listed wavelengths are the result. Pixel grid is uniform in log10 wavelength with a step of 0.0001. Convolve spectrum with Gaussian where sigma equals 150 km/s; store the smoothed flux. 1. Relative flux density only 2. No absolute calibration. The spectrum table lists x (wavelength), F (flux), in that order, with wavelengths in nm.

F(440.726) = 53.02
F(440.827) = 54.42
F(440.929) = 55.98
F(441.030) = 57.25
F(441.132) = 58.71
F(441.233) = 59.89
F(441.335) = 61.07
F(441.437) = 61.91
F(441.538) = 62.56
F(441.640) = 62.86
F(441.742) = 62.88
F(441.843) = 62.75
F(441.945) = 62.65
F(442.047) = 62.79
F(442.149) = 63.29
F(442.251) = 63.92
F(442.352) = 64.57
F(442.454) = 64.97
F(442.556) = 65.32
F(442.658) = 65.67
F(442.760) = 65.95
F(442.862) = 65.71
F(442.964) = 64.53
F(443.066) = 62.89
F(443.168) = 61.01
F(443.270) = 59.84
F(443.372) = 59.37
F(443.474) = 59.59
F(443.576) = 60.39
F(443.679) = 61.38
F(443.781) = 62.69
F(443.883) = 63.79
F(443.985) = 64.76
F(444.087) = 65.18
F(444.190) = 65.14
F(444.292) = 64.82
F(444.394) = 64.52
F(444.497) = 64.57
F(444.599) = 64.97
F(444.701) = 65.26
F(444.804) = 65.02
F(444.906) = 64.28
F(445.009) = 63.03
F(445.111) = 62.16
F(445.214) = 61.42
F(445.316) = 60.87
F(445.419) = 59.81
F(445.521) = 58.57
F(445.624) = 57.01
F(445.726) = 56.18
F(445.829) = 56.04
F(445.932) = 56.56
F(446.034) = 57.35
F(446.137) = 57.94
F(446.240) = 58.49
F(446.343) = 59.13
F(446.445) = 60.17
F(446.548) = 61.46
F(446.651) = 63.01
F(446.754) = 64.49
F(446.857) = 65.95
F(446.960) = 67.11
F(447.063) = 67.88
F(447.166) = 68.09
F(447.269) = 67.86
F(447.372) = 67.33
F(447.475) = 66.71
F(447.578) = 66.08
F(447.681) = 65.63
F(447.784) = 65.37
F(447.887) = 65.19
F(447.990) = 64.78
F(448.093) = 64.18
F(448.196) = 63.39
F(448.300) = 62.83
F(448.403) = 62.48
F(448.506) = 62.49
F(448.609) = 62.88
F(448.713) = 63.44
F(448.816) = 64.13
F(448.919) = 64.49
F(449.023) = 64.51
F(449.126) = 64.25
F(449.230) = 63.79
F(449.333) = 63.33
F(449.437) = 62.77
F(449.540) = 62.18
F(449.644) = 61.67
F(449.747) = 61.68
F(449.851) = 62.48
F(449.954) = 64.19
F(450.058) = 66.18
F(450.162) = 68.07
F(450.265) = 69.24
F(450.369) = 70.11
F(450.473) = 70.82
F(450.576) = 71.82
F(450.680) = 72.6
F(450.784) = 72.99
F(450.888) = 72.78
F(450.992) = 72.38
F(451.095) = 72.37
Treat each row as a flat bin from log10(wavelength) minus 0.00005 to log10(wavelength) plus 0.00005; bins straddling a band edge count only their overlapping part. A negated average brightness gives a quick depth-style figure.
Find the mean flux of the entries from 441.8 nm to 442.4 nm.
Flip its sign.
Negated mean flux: -63.3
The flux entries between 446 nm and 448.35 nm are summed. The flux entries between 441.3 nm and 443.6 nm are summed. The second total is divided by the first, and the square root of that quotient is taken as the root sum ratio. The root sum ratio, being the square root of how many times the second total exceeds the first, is 0.99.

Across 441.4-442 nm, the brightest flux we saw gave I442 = 62.88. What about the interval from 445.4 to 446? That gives 59.81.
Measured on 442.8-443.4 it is 65.71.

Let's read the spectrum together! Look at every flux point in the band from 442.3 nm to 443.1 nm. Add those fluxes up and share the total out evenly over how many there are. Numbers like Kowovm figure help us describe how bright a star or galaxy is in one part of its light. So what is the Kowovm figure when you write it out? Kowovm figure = 65.0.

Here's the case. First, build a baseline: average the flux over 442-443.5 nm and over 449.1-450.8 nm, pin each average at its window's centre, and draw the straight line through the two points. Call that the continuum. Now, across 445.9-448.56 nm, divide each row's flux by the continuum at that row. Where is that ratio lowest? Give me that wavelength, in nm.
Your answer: 445.932 nm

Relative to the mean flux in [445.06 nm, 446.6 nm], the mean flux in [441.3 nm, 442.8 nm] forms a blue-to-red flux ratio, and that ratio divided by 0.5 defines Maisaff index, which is 2.16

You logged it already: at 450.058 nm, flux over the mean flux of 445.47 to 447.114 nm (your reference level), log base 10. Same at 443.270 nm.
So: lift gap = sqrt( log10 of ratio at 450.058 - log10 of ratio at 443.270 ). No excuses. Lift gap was 0.21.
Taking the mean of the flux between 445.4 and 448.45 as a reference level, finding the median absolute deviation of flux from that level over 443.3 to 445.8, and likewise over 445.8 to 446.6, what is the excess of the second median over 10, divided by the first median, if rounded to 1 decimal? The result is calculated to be -2.5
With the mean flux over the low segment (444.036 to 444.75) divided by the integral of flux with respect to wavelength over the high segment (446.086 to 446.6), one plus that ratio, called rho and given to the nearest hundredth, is 3.13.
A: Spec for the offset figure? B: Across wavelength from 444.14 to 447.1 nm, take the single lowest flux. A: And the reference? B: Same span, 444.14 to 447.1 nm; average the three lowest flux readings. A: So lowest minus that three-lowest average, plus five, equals 4.8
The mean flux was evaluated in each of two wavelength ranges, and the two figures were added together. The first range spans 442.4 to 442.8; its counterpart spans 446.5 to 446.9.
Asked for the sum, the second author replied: 129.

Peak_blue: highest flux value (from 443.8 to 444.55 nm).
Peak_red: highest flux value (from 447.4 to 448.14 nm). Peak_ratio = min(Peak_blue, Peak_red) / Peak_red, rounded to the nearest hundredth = 0.98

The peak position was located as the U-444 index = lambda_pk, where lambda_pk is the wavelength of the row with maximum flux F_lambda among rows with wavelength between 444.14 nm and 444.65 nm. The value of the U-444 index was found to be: 444.190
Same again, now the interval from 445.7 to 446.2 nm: 446.137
